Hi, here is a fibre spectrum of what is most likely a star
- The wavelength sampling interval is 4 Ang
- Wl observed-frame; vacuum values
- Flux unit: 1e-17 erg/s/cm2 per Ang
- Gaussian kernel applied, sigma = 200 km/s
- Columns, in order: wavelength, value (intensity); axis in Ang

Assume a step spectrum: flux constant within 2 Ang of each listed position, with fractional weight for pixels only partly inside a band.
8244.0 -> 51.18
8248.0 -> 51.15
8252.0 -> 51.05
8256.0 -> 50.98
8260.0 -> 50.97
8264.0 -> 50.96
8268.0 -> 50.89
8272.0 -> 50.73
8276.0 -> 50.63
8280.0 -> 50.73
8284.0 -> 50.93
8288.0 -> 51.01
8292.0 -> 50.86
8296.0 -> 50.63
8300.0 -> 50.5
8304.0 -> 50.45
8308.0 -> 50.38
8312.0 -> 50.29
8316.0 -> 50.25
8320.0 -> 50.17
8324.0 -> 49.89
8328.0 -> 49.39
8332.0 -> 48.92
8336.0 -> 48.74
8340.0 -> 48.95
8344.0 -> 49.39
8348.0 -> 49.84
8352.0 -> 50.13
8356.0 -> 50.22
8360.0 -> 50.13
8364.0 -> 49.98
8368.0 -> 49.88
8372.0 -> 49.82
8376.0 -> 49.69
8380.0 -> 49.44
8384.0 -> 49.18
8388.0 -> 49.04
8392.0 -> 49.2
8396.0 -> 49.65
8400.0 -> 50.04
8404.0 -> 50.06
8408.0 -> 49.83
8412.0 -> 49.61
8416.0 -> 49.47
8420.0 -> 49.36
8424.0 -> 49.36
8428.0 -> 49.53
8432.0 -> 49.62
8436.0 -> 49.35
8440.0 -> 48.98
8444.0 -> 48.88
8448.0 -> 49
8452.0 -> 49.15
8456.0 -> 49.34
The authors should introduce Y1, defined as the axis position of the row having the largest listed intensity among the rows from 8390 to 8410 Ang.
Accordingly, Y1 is 8404.0 Ang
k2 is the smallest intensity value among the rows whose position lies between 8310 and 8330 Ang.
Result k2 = 49.39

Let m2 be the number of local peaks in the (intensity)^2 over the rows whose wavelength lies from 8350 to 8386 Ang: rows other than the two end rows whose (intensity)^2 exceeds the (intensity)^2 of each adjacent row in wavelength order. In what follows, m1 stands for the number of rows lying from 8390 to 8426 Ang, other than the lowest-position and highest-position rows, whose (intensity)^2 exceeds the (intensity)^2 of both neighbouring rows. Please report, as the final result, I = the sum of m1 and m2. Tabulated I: 2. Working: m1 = 1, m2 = 1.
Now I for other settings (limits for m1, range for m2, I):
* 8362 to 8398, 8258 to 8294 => 1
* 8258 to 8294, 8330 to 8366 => 2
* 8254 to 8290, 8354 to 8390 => 0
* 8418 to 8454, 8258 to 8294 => 2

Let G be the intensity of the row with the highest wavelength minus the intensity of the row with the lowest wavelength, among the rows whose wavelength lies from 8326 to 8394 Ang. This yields -0.2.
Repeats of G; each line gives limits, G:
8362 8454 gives -0.8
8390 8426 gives 0.2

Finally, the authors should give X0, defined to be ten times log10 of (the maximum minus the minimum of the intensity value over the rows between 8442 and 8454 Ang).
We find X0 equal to -5.7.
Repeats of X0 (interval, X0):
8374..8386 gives -2.9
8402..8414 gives -3.5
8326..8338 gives -1.9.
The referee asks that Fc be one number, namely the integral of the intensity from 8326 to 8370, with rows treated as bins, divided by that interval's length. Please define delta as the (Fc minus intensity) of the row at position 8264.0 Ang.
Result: -1.36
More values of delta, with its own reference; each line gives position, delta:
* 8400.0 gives -0.44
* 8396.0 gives -0.05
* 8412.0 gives -0.01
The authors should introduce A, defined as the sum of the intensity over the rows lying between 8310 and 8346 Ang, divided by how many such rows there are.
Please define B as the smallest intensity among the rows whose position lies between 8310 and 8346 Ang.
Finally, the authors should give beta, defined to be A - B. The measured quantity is 0.8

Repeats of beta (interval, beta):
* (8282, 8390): 1.2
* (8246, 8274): 0.2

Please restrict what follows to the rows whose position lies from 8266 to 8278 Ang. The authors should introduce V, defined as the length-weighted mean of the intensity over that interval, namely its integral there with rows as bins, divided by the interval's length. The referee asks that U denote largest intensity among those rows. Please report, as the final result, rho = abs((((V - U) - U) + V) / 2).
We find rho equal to 0.1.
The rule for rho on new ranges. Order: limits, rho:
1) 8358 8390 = 0.5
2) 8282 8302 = 0.2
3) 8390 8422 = 0.4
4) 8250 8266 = 0.1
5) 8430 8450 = 0.5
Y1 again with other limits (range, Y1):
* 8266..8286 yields 8284.0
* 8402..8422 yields 8404.0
